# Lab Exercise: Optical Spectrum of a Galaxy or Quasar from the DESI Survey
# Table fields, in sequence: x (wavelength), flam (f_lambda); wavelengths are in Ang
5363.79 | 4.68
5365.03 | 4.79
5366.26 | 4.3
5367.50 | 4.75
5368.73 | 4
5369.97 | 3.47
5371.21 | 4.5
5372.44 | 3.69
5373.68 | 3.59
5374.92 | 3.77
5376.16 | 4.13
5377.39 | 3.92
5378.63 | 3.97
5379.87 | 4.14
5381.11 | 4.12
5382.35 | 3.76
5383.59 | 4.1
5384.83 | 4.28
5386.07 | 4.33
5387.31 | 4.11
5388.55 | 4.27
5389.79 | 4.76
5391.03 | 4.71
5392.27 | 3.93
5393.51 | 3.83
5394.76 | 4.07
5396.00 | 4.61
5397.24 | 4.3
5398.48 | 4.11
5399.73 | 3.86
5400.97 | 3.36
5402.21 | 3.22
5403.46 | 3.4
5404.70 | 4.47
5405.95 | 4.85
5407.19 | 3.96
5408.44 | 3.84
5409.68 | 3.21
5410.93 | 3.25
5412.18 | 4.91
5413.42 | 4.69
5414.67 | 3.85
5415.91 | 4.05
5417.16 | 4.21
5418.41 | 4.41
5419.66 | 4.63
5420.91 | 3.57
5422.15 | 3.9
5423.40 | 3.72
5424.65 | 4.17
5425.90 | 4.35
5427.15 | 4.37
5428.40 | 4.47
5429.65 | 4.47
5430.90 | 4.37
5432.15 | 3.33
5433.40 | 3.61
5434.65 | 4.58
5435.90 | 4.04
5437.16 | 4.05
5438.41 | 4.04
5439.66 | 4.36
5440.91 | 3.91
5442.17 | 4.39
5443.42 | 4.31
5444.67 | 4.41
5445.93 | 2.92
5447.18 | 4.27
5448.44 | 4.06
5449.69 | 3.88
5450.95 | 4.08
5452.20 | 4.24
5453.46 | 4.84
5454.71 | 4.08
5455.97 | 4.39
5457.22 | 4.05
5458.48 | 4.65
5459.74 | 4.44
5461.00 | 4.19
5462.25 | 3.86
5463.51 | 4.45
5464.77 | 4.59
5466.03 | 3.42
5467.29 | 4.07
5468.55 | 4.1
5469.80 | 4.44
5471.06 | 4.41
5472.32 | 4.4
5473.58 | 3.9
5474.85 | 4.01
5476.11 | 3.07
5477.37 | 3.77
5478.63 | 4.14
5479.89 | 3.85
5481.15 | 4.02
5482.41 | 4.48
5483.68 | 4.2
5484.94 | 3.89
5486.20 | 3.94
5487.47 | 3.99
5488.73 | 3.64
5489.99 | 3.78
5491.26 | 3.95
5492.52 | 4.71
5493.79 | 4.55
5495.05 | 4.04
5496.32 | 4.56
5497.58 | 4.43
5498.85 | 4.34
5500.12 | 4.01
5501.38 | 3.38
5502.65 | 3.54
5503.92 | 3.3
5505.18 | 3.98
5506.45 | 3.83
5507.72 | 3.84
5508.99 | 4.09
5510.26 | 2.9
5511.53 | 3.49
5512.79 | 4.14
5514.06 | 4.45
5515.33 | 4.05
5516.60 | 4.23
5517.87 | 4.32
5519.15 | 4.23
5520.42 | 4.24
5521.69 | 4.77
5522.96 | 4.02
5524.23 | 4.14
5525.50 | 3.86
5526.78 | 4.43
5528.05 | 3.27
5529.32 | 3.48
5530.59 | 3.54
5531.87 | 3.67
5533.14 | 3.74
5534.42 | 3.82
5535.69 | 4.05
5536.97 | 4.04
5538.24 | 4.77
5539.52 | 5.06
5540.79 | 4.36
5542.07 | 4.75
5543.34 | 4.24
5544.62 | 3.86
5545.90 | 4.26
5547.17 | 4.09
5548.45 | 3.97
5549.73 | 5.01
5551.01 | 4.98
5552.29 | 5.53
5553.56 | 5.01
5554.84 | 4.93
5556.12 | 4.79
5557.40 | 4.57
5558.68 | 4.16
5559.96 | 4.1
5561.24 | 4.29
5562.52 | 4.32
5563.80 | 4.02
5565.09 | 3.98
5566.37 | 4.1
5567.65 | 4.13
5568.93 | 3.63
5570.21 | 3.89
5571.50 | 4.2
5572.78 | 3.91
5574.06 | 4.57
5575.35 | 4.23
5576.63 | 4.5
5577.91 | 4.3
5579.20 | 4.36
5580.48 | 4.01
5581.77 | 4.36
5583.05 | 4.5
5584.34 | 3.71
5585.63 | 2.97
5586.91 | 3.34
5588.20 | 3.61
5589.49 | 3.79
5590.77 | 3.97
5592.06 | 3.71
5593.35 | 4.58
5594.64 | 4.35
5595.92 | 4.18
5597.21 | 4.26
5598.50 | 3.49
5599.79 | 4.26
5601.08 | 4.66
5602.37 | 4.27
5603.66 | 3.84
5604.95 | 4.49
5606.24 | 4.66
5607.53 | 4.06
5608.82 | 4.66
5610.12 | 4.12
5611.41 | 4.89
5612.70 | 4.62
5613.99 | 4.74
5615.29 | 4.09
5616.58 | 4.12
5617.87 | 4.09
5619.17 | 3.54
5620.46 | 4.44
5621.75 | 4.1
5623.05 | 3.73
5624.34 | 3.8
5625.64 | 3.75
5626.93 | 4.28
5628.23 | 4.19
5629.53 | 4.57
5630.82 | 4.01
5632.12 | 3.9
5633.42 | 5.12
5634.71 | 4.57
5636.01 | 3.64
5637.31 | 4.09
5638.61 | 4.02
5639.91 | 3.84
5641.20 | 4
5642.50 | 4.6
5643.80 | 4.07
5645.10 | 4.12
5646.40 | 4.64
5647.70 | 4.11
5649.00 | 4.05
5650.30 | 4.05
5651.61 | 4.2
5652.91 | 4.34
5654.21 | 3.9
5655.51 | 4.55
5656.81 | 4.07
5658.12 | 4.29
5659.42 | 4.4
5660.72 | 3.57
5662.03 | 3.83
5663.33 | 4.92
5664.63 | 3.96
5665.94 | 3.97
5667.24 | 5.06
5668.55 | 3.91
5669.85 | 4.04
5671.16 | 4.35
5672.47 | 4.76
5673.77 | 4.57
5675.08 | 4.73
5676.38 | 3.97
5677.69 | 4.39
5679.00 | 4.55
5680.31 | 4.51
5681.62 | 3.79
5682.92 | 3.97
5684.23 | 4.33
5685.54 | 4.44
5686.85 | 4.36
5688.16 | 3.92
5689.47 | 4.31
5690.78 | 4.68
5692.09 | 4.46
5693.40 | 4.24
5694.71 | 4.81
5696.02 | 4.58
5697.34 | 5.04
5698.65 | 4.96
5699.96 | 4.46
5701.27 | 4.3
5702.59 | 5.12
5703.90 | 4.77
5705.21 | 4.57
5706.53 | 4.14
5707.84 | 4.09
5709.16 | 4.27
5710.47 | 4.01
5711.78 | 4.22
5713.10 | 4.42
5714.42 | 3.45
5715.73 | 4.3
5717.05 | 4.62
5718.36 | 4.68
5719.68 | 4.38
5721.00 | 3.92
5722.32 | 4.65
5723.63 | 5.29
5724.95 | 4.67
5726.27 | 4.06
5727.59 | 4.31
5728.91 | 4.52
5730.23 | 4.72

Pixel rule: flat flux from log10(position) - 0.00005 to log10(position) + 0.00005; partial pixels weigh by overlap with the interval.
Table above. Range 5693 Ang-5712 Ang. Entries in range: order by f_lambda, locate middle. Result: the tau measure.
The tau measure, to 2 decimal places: 4.46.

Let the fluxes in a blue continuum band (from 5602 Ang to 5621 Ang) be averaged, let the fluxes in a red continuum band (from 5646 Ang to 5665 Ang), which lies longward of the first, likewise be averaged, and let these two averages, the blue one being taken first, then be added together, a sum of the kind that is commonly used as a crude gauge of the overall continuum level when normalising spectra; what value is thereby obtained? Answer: 8.50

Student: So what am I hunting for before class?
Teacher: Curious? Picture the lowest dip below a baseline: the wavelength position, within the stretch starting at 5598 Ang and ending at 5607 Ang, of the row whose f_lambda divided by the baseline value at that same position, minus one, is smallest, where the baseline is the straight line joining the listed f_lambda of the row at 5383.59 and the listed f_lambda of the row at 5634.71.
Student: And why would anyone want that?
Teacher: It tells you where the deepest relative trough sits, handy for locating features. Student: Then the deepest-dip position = 5598.50 Ang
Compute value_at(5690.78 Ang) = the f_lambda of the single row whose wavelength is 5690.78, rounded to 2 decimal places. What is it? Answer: 4.68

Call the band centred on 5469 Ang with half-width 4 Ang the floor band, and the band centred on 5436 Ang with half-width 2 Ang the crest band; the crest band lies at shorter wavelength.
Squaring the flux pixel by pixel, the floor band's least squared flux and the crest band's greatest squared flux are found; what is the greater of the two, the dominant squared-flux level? 21.0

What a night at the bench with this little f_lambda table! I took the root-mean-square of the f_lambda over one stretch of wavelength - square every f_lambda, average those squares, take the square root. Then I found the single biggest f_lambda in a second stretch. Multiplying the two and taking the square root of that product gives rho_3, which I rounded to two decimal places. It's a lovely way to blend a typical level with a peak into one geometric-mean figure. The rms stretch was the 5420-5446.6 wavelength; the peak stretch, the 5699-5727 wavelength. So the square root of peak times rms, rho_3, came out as 4.65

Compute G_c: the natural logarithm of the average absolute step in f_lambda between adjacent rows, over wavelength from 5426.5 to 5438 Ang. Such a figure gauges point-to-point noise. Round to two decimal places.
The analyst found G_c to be -0.97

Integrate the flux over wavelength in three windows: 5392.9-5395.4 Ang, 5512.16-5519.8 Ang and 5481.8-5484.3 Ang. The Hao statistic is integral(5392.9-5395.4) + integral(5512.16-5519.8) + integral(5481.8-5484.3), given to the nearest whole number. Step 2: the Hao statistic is 53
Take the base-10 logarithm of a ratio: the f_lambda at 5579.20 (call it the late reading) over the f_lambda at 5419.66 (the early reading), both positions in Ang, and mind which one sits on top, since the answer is -0.026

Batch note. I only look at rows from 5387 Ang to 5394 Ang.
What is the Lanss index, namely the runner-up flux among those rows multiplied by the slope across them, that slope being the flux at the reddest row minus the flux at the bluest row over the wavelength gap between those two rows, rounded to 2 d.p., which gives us -0.21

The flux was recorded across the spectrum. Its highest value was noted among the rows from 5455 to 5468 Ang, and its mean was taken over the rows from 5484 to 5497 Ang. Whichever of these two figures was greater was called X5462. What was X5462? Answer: 4.65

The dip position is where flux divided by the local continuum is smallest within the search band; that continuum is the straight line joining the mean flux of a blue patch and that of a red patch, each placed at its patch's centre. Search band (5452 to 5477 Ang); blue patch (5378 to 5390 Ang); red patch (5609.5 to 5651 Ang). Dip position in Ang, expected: 5476.11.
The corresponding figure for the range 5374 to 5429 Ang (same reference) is 5409.68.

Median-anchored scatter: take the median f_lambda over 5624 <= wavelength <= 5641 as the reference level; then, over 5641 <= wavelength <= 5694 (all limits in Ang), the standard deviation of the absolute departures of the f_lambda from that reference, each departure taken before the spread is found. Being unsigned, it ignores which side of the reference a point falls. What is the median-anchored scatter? 0.26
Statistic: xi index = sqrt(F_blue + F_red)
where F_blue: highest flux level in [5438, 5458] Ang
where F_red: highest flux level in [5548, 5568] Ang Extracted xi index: 3.22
